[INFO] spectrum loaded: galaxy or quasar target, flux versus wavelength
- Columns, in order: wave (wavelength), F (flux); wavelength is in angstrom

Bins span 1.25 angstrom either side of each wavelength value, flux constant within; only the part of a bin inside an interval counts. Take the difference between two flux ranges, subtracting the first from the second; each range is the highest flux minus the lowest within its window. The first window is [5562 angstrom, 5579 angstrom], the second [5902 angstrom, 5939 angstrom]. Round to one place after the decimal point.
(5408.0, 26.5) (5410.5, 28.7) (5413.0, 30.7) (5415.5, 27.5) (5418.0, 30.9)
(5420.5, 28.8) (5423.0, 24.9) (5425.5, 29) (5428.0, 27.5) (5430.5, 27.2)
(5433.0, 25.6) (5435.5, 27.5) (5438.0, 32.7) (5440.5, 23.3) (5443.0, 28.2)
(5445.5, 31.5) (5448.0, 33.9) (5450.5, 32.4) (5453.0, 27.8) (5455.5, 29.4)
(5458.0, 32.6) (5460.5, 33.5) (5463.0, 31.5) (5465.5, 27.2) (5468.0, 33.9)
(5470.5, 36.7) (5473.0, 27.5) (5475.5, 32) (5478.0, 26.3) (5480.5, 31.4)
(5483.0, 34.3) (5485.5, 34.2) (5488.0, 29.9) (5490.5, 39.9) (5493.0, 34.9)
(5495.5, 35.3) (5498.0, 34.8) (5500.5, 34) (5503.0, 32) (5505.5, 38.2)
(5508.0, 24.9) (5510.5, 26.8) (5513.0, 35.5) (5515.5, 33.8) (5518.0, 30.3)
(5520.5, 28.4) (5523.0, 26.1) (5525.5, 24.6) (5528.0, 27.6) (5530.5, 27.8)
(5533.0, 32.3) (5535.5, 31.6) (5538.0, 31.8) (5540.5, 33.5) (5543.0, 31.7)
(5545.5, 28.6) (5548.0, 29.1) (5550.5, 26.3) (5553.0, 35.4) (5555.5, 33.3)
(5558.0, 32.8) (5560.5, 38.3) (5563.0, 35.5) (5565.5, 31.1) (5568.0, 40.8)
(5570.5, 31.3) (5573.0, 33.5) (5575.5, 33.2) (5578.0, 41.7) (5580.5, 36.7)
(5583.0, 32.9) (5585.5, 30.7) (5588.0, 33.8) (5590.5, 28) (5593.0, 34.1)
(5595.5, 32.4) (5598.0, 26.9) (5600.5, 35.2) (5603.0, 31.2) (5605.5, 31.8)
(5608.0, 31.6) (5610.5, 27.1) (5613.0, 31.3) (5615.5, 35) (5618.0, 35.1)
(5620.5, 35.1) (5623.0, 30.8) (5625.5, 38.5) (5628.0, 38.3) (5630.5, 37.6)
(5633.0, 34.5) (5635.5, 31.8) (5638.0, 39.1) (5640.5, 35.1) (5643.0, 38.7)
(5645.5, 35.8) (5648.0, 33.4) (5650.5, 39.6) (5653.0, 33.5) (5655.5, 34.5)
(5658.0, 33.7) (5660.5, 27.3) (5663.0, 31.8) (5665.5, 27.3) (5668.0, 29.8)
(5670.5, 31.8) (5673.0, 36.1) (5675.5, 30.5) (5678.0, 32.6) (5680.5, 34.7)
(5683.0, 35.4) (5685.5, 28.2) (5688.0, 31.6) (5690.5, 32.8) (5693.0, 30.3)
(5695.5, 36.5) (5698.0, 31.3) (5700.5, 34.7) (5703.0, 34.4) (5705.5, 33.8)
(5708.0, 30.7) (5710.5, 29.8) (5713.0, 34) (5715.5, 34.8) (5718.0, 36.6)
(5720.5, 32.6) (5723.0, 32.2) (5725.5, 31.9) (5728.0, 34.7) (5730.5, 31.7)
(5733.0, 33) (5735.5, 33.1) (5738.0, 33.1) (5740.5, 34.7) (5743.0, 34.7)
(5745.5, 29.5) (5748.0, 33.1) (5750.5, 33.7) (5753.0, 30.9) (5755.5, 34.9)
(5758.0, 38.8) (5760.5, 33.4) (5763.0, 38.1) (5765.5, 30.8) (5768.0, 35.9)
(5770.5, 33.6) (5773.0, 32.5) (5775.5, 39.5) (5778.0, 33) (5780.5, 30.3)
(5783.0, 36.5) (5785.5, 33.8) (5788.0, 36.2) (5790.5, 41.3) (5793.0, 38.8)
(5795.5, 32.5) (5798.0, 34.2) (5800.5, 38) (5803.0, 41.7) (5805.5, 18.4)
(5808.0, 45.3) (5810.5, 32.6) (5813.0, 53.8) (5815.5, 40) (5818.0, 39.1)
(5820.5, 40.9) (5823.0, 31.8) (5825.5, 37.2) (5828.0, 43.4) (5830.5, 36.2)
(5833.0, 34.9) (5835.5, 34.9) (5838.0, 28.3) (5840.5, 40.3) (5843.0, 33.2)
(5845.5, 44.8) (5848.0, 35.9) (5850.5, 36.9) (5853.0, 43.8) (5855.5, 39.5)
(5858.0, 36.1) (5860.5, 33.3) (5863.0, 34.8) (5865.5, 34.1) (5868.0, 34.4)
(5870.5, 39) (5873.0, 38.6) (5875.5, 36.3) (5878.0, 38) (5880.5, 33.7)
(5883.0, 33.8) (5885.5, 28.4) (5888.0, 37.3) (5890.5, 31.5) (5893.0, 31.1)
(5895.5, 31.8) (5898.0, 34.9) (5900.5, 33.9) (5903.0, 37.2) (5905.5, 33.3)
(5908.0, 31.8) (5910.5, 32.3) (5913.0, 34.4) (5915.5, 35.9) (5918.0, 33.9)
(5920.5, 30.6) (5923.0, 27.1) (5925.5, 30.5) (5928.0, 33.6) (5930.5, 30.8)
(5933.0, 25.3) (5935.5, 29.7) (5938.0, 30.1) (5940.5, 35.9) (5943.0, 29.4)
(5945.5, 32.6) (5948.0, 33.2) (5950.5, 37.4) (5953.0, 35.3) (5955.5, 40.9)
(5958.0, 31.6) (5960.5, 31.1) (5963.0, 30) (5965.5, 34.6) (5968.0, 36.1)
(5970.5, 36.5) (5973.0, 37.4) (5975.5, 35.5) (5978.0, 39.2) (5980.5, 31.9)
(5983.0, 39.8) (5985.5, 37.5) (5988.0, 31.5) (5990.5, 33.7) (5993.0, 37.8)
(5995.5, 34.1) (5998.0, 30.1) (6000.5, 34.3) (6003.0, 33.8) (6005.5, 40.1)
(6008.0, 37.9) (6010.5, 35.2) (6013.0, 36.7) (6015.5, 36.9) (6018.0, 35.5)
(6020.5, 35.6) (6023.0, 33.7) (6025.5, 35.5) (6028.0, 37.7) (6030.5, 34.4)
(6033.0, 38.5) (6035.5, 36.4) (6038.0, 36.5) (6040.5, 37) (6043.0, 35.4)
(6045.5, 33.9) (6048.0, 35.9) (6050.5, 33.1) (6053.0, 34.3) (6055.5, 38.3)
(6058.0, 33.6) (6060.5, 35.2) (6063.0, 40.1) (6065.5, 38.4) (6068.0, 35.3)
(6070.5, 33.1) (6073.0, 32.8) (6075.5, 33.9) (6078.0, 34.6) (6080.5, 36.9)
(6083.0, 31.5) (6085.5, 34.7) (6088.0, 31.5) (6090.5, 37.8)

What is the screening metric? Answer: 1.3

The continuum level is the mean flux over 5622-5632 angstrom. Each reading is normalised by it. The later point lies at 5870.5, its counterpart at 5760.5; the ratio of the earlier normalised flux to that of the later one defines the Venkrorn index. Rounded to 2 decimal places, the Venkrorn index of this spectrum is 0.86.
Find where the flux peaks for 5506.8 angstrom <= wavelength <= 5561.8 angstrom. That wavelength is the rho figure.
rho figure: 5560.5 angstrom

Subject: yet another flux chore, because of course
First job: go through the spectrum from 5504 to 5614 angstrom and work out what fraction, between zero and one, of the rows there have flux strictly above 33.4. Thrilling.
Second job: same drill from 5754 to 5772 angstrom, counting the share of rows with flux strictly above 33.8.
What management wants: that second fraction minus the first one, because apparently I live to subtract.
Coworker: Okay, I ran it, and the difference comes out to 0.25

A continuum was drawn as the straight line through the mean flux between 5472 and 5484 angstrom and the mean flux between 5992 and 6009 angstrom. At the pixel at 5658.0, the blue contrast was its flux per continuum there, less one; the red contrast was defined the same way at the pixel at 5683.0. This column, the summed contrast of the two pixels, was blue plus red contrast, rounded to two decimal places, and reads 0.15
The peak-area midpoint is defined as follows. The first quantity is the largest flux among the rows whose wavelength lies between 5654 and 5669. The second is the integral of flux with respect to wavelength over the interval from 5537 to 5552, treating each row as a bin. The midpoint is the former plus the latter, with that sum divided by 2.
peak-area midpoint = 244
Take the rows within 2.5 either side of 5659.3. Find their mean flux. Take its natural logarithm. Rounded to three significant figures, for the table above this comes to 3.42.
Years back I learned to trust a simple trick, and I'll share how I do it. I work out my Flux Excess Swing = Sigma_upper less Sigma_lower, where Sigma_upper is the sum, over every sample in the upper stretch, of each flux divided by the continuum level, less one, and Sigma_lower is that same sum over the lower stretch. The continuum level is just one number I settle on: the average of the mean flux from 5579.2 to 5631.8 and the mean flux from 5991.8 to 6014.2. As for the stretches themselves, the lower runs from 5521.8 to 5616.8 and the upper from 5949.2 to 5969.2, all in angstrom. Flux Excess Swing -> 2.6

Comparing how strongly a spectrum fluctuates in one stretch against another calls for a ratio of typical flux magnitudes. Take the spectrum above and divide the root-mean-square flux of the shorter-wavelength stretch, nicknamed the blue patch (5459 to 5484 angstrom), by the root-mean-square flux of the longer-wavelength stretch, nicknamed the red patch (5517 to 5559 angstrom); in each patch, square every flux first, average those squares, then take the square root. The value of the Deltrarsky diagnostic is 1.05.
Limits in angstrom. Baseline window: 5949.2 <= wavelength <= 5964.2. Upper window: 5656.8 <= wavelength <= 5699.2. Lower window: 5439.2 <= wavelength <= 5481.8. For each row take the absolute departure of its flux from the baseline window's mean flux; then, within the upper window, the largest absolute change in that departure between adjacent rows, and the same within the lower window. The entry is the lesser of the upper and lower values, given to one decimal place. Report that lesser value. 6.4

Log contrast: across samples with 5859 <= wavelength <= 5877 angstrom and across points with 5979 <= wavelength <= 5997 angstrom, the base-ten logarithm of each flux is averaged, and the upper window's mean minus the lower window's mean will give -0.01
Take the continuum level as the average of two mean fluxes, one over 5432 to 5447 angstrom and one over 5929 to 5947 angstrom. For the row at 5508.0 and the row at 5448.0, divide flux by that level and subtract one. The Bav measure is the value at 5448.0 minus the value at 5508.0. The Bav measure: 0.31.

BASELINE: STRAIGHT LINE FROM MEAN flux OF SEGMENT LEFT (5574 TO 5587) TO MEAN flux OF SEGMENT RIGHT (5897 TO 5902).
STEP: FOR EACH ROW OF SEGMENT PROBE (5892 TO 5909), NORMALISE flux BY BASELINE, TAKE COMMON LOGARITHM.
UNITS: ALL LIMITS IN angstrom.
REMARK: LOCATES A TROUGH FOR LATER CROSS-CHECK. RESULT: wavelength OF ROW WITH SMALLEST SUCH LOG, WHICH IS 5893.0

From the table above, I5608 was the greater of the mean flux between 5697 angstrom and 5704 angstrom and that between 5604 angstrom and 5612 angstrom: 33.5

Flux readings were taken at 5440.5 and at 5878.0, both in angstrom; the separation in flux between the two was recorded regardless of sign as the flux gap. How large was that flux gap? 15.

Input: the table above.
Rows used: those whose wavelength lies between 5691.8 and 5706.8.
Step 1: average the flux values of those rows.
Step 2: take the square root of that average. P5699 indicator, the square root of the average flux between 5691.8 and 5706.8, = 5.79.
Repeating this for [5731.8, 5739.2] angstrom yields 5.75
